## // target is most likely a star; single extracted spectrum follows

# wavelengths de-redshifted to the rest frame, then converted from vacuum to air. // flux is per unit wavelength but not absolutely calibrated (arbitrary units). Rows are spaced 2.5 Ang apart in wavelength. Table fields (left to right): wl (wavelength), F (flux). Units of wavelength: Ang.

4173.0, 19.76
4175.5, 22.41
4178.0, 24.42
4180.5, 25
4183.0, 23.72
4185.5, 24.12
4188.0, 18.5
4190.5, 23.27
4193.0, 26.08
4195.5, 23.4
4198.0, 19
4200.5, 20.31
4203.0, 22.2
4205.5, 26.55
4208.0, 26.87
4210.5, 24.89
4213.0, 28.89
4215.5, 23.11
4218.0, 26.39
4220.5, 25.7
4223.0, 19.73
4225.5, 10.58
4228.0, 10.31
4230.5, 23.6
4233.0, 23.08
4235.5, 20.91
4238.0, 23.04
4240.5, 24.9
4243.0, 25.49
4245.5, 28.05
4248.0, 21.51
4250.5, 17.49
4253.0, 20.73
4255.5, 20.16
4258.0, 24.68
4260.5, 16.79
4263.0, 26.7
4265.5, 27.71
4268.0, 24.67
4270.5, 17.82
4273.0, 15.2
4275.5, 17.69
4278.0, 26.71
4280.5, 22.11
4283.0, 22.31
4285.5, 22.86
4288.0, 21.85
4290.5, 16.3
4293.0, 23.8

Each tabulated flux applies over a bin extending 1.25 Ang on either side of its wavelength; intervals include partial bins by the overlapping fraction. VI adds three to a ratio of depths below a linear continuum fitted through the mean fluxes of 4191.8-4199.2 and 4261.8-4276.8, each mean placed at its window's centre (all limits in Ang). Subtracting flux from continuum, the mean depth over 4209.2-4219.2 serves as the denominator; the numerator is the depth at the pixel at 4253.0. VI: 2.6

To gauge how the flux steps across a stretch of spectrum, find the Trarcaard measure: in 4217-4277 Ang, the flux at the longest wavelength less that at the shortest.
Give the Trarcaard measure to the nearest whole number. -9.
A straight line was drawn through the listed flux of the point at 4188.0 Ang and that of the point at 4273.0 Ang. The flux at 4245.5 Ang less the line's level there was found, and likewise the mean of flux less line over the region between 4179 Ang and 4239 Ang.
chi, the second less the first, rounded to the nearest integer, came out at -7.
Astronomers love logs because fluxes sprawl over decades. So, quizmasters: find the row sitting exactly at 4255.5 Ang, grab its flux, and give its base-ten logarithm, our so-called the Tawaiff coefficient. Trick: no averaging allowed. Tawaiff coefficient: 1.30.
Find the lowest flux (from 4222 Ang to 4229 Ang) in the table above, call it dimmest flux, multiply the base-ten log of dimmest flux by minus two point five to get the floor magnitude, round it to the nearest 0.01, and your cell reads -2.53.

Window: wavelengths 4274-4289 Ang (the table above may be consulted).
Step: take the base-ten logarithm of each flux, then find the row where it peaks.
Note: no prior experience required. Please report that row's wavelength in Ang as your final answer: 4278.0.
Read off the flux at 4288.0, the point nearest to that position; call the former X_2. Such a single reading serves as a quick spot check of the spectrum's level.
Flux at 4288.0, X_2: 21.85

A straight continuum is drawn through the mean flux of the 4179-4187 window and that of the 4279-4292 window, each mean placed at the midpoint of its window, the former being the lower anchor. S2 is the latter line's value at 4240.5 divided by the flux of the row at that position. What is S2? 0.90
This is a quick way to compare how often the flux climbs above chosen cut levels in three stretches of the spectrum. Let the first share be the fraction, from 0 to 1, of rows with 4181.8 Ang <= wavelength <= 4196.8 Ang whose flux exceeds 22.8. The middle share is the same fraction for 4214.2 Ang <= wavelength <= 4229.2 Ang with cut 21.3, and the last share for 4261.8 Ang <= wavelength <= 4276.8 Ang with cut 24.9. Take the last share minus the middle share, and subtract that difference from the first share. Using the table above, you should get 1.0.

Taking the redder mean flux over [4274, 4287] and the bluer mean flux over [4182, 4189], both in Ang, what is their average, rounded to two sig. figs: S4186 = 22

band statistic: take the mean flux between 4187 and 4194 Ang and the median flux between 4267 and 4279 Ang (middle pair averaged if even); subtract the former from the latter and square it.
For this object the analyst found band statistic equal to 23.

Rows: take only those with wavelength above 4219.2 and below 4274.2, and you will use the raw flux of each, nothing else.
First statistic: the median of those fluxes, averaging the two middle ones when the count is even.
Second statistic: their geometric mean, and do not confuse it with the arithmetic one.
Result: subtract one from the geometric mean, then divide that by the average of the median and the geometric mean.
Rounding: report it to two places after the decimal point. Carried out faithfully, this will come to 0.92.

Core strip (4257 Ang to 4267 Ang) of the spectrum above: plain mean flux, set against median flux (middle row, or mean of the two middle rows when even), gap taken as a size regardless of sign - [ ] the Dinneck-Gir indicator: 1.72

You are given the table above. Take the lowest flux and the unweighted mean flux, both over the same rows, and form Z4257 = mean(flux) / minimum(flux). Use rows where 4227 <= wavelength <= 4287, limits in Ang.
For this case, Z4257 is 2.1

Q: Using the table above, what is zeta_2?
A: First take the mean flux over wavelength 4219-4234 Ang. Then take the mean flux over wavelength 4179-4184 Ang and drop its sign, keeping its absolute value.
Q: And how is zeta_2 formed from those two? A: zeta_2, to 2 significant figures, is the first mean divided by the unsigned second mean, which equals 0.77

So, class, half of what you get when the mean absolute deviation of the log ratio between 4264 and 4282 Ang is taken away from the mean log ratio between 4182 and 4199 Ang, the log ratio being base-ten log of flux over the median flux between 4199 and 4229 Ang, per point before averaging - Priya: -0.057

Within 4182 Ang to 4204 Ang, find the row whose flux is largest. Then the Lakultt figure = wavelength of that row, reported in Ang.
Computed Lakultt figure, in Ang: 4193.0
